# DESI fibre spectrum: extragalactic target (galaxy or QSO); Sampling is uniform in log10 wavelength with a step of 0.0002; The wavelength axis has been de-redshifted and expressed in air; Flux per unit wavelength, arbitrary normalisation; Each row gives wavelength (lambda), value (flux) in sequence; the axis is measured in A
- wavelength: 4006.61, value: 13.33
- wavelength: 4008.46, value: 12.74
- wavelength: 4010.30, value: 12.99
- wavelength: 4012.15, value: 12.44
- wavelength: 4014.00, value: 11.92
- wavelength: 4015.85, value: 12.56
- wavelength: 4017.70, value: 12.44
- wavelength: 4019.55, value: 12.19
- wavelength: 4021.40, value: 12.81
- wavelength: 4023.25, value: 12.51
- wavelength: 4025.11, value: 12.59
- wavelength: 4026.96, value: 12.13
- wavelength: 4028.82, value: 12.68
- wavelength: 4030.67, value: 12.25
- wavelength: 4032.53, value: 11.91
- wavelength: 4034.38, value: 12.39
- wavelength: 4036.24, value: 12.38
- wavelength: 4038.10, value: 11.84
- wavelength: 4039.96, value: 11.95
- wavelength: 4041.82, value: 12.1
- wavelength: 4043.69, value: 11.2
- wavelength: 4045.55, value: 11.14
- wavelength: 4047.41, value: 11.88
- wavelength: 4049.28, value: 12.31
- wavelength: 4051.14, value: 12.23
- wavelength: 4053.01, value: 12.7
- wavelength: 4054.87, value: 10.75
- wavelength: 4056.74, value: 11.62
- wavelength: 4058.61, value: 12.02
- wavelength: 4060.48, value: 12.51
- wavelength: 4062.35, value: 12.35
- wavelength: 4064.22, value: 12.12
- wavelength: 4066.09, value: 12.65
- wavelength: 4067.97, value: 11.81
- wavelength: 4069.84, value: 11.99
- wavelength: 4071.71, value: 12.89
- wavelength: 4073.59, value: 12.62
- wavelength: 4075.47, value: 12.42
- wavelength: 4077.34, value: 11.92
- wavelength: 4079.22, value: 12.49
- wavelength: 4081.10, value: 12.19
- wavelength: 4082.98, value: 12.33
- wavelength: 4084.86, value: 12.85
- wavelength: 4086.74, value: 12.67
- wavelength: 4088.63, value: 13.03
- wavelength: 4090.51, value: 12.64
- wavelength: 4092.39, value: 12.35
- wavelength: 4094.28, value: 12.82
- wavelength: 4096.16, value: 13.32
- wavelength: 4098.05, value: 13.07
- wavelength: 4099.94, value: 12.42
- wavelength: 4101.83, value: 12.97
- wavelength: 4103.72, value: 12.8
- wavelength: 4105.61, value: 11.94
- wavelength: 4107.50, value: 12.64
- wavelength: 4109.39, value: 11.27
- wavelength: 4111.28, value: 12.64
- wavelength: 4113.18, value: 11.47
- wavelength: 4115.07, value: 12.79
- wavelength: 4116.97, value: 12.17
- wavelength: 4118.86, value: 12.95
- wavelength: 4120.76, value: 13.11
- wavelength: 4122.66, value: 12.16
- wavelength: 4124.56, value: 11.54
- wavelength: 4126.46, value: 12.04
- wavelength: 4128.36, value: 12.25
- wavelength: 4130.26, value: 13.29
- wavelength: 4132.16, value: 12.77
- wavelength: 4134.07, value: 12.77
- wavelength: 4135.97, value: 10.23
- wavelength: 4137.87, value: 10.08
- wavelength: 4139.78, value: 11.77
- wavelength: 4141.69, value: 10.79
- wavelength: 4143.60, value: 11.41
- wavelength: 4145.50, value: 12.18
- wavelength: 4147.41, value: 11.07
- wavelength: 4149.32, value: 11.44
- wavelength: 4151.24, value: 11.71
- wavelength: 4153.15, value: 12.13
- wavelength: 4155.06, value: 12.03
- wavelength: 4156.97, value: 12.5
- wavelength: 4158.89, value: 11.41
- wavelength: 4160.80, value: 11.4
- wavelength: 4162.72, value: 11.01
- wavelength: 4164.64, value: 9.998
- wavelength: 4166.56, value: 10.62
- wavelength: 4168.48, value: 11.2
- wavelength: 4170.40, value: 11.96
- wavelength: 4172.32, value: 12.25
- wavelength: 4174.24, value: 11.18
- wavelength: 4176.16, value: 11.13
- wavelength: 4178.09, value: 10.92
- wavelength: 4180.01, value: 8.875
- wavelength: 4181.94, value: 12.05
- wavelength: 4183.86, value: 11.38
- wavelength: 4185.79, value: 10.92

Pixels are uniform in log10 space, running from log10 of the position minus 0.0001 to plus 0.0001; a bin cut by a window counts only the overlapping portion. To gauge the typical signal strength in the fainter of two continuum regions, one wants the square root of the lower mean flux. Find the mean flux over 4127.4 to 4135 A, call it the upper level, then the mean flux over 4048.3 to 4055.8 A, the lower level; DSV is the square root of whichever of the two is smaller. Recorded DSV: 3.46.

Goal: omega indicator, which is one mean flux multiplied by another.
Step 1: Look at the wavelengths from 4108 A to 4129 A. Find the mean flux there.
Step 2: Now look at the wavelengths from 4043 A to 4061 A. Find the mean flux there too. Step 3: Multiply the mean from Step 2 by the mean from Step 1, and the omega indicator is 145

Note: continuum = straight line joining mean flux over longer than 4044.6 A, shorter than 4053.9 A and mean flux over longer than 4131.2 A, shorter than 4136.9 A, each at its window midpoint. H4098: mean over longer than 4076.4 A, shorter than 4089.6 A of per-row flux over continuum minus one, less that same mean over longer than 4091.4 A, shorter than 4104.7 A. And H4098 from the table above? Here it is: -0.029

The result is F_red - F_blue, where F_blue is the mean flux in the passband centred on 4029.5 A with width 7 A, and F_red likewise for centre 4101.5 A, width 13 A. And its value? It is 0.5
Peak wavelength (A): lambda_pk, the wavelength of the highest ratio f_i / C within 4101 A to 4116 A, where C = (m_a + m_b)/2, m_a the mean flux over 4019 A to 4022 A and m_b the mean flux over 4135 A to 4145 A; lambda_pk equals 4101.83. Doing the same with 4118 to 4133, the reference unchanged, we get 4130.26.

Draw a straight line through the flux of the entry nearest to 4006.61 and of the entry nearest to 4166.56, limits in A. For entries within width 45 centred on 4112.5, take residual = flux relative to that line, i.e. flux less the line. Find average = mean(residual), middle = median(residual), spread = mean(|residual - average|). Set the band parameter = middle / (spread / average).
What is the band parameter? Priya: 2.1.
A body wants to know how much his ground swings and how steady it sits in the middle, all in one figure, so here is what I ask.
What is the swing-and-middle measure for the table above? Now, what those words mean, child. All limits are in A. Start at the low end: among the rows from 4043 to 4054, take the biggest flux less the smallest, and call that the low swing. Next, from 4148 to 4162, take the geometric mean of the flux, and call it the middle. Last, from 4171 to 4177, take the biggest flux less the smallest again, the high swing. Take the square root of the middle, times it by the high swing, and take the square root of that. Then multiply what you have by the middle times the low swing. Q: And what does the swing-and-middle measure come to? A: 36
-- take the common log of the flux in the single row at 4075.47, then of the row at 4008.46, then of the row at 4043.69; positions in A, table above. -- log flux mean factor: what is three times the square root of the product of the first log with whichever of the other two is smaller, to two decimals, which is 3.21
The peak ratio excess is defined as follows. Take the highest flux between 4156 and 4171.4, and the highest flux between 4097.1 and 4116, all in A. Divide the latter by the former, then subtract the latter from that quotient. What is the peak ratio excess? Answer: -12.0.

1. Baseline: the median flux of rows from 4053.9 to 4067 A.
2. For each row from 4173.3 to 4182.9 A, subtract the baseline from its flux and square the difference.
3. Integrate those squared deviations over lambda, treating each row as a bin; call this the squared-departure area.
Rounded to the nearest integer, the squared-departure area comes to 27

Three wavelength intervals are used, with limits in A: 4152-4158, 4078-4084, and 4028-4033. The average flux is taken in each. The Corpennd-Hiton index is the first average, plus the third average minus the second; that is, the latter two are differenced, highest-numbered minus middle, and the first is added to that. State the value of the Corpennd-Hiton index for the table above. 12.2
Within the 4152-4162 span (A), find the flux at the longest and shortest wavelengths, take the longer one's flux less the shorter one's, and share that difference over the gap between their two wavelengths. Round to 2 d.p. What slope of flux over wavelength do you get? -0.10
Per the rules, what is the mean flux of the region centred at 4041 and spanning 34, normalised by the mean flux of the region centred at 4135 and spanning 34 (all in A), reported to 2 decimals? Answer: 1.01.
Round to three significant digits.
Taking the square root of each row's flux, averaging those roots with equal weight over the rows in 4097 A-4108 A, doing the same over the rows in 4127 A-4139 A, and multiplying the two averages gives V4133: 12.2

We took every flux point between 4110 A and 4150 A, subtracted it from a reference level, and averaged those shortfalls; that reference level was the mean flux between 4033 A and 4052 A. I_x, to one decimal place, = 0.0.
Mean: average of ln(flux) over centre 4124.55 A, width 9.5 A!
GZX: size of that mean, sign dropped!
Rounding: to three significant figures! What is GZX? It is 2.50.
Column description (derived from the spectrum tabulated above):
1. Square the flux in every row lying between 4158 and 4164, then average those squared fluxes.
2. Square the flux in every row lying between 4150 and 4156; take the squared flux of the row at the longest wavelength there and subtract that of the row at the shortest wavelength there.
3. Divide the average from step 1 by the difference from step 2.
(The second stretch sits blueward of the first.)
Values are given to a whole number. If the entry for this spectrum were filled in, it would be 17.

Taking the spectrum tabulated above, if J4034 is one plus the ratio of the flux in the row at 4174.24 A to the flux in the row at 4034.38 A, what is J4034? 1.90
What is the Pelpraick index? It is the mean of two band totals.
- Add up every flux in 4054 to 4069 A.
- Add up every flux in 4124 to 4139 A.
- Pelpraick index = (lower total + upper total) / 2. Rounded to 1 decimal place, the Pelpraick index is 95.4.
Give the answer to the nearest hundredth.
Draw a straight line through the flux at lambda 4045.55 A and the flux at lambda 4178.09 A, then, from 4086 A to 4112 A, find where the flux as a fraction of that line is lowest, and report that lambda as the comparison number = 4109.39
